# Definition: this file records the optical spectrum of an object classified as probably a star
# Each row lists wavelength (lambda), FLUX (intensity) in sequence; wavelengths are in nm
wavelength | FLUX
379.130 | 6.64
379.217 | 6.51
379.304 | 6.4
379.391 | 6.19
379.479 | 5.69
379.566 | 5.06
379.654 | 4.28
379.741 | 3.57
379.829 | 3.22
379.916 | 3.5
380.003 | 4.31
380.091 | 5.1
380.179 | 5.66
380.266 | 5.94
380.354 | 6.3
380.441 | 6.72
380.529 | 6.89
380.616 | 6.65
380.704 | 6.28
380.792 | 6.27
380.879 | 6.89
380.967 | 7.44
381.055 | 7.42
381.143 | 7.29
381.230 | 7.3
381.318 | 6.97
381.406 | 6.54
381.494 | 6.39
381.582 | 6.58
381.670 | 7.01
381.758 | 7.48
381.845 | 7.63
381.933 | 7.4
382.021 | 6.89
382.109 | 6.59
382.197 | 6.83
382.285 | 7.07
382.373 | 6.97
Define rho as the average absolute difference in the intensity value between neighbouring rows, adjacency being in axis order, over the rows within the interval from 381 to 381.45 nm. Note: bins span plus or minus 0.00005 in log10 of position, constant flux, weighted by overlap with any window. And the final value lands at 0.225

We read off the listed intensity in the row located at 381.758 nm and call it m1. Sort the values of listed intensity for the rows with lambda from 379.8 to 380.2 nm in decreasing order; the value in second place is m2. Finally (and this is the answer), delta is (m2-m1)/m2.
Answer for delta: -0.47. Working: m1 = 7.48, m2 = 5.1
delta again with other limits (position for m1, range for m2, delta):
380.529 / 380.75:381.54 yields 0.07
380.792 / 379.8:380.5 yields 0.00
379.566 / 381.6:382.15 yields 0.32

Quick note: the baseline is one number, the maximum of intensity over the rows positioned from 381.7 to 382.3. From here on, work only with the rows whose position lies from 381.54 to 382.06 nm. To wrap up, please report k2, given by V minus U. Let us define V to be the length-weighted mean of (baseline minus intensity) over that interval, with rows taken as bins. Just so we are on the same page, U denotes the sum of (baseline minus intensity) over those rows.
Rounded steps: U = 3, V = 0.5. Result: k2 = -2.3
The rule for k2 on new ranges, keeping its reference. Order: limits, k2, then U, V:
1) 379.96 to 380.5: -9.8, 12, 1.9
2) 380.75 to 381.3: -2.6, 3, 0.5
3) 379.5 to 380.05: -18.3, 22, 3.6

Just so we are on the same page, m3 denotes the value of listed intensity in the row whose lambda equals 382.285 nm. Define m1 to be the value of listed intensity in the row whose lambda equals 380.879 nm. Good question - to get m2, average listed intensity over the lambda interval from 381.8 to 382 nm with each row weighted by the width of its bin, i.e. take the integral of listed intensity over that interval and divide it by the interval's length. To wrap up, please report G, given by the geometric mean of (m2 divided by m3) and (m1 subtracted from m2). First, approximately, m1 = 6.89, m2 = 7.47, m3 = 7.07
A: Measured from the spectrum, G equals 0.78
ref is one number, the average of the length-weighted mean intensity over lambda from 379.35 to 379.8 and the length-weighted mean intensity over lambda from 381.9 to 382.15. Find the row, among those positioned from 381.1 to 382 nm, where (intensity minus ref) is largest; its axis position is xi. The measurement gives 381.845 nm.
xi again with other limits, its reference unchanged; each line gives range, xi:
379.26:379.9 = 379.304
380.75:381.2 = 380.967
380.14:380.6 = 380.529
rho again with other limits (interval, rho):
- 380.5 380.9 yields 0.310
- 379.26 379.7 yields 0.530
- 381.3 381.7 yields 0.300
